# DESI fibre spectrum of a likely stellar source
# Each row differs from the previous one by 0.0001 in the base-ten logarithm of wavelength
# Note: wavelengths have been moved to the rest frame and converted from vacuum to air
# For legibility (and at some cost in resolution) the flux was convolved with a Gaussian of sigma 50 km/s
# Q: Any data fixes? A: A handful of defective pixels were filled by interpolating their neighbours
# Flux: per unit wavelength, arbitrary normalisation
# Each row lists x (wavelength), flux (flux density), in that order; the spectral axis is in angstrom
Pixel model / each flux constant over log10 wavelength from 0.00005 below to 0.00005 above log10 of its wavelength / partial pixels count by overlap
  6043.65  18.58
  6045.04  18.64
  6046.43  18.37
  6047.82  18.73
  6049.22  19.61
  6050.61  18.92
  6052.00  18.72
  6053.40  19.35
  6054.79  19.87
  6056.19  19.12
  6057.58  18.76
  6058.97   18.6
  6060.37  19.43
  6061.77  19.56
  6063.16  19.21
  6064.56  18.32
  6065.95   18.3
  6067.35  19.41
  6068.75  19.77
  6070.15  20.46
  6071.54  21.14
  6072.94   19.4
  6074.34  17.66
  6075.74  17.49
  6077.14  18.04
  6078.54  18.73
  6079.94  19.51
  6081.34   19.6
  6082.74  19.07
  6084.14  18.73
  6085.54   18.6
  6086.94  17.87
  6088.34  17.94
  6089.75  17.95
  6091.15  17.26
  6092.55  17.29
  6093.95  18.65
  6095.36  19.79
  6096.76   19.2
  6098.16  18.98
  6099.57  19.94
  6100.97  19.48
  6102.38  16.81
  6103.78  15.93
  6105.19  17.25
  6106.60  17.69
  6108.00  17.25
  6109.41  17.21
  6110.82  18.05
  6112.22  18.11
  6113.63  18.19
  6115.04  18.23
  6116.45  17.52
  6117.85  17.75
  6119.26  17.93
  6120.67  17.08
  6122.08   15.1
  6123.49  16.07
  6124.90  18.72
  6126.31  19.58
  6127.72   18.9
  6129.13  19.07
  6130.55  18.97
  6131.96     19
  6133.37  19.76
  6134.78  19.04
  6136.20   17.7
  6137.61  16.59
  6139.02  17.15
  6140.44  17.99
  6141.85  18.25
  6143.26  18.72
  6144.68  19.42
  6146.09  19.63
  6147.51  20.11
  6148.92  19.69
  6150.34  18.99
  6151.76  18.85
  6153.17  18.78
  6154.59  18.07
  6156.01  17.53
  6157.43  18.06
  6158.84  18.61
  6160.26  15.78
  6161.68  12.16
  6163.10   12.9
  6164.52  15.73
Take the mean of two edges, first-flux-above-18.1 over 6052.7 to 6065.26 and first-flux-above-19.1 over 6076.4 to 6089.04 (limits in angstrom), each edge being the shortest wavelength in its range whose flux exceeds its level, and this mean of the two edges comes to 6066.7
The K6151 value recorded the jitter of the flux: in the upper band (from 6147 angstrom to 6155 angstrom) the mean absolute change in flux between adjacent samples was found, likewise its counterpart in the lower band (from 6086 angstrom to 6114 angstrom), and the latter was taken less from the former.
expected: -0.24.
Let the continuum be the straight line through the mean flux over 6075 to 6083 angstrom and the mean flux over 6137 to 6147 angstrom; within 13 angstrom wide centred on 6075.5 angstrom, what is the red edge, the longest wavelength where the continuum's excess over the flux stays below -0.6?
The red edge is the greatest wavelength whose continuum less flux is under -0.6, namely 6081.34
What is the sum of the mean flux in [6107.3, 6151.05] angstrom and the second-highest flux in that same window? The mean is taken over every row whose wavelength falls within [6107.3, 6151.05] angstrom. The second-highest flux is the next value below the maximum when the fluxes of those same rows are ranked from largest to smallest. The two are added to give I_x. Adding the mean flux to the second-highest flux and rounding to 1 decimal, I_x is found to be 38.0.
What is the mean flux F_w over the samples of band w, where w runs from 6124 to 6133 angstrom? 19.0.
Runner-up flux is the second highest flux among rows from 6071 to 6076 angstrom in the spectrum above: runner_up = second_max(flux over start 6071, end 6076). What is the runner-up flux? 19.4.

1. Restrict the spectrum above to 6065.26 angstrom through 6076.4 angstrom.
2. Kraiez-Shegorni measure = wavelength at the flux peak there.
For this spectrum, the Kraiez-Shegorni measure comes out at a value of 6071.54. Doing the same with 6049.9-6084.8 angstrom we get 6071.54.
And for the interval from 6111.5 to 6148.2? 6147.51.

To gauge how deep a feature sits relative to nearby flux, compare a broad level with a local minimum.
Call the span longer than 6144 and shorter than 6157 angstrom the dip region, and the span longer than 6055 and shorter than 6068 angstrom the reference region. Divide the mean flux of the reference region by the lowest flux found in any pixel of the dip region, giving 1.08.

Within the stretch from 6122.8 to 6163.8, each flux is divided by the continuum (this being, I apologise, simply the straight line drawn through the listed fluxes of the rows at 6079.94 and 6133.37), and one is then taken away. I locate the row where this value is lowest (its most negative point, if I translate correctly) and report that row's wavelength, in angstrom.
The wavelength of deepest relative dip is 6161.68 angstrom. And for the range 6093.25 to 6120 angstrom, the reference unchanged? 6103.78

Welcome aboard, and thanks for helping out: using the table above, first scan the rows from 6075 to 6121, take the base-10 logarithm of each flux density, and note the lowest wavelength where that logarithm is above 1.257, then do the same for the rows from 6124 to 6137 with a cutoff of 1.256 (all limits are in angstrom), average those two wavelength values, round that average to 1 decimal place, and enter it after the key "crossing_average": 6101.7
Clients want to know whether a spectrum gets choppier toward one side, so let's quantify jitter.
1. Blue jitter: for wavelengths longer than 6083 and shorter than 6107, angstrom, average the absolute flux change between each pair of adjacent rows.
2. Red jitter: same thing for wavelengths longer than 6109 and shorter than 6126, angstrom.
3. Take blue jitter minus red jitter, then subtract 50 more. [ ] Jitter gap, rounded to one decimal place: -50.0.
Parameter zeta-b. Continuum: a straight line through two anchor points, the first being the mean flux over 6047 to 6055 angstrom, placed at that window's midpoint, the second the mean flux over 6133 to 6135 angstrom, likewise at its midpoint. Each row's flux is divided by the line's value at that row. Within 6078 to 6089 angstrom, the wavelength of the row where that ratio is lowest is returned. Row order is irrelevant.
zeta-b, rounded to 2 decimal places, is 6086.94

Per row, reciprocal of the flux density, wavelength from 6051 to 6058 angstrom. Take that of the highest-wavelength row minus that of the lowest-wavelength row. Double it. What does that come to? 0.000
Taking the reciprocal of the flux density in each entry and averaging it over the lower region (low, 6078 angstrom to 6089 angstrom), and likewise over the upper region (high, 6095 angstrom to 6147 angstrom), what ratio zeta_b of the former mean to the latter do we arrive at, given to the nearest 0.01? 0.97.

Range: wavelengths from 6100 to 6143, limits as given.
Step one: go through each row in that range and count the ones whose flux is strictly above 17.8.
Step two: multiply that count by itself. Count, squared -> 256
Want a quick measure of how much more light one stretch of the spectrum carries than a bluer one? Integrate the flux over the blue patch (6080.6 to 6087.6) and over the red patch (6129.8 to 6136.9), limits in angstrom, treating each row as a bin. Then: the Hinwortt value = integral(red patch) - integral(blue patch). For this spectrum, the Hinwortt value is 2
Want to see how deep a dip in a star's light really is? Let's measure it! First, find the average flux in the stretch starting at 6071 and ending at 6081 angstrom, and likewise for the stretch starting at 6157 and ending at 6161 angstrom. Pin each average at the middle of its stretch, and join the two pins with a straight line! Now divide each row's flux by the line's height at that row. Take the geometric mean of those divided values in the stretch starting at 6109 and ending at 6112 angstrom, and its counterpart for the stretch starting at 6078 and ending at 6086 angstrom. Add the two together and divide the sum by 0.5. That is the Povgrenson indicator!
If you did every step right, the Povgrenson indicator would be 3.96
